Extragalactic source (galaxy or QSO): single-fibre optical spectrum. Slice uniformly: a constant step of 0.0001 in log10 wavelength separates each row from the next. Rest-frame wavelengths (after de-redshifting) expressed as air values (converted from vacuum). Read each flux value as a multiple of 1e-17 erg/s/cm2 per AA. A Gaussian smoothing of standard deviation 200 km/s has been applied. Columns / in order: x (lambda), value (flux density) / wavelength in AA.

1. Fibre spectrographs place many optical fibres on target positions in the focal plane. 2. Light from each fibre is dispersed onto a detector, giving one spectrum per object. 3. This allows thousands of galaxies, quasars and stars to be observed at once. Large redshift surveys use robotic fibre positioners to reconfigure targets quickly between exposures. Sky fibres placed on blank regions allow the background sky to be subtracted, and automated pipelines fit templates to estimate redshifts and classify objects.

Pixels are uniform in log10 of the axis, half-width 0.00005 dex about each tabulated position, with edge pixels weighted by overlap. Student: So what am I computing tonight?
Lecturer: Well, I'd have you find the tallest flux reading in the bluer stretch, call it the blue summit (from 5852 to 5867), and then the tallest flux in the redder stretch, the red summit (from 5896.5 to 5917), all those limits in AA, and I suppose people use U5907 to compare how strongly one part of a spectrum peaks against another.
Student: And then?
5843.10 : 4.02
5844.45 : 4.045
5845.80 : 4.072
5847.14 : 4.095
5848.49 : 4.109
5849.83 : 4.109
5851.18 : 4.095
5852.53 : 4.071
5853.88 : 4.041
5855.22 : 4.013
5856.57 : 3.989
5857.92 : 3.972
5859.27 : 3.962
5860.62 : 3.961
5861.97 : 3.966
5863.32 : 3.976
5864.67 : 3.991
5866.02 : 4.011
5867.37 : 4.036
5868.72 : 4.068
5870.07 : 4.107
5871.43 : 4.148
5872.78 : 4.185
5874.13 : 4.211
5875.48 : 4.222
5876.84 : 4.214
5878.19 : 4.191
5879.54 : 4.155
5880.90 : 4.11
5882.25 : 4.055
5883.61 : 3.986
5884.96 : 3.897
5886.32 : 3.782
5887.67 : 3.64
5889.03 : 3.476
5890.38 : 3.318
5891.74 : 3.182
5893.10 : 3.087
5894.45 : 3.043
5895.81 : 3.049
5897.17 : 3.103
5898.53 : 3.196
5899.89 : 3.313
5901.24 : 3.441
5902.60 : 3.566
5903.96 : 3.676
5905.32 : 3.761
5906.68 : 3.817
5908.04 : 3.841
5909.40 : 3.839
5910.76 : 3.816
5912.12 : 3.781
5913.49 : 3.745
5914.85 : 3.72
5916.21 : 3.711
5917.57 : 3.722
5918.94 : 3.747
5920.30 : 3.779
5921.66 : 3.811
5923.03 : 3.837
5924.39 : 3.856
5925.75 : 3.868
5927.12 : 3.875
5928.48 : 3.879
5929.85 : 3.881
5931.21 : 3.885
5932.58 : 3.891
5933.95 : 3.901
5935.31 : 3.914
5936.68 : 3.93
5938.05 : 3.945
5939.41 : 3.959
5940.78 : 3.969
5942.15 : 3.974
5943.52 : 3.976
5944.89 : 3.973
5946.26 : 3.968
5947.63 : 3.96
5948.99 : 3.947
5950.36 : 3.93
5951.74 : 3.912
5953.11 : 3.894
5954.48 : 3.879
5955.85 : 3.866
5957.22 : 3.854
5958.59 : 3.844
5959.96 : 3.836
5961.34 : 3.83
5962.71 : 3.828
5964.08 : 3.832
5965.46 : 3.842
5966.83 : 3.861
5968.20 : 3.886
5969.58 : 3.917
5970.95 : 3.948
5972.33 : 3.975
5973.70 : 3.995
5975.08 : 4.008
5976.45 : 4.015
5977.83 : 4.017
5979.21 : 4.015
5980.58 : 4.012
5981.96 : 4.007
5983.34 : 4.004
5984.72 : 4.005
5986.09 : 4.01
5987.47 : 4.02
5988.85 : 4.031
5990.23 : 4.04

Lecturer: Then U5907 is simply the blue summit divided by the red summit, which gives 1.060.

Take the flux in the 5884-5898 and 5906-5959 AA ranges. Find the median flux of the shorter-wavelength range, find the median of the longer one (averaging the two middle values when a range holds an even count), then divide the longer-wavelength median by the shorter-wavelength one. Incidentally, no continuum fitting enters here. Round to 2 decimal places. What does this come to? 1.19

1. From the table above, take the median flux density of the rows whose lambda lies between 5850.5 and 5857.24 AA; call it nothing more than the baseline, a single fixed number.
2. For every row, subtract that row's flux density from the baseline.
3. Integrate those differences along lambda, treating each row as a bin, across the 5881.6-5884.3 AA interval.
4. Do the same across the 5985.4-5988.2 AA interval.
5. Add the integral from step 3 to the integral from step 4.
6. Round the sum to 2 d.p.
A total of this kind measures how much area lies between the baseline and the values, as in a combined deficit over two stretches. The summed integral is 0.13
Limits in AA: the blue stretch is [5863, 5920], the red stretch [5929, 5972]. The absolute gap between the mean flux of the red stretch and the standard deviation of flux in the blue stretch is 3.55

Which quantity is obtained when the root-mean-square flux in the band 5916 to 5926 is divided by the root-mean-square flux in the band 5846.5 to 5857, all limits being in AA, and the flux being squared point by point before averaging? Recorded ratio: 0.93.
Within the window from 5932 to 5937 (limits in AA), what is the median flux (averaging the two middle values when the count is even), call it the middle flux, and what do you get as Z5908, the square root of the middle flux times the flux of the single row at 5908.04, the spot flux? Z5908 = 3.87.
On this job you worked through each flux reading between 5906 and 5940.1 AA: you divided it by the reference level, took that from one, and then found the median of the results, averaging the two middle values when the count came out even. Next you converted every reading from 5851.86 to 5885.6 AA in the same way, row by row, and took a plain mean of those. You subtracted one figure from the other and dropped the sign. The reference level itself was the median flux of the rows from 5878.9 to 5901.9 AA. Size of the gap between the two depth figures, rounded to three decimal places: 0.064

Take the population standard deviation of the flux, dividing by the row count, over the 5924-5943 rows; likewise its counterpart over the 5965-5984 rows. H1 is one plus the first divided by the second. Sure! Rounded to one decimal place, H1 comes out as 1.6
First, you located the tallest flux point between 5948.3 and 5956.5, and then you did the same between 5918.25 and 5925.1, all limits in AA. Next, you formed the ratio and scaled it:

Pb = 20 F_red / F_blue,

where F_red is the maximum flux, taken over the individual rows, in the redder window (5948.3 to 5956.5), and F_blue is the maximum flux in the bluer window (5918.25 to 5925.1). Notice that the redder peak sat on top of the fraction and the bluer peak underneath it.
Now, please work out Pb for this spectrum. 20.5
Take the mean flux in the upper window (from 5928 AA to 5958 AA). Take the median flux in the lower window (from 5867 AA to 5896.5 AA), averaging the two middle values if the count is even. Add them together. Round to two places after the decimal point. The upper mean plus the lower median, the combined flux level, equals 7.97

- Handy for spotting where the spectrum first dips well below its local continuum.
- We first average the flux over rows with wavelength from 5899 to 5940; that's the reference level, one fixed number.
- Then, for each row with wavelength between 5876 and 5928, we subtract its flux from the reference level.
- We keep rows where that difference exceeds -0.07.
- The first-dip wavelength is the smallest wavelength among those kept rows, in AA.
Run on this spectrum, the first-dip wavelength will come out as 5886.32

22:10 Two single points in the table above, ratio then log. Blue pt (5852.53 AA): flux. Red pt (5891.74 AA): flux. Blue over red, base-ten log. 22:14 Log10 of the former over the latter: 0.11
